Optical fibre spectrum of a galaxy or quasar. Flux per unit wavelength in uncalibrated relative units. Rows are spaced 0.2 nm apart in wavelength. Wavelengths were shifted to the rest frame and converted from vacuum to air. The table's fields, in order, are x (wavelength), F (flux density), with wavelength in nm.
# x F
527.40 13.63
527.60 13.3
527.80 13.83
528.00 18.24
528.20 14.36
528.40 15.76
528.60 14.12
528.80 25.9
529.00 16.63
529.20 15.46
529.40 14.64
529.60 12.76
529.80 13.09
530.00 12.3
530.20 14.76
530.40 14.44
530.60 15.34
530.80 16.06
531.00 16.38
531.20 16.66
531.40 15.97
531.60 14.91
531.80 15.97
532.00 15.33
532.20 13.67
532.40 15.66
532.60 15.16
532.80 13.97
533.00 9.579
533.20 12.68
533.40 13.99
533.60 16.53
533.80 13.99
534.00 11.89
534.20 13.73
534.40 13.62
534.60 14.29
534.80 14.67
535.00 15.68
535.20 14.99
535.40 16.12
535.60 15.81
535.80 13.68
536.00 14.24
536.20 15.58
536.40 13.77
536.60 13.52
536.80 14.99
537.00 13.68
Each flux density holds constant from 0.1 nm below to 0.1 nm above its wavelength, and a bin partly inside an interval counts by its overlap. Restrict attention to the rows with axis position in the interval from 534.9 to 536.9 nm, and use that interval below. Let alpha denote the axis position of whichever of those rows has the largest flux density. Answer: 535.40 nm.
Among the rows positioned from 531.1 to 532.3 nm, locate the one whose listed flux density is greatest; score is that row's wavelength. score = 531.20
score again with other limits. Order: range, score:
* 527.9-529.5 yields 528.80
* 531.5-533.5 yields 531.80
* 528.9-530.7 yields 529.00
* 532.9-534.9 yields 533.60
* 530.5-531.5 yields 531.20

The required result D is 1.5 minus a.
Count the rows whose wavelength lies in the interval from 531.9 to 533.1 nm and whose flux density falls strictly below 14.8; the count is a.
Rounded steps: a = 3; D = -1.5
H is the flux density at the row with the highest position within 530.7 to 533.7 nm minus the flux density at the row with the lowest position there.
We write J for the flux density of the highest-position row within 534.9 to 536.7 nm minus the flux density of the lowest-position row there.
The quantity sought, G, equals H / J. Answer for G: -0.2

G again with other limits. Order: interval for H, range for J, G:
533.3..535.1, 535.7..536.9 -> 1.3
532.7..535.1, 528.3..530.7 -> -4.1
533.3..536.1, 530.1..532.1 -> 0.4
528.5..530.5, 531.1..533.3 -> -0.1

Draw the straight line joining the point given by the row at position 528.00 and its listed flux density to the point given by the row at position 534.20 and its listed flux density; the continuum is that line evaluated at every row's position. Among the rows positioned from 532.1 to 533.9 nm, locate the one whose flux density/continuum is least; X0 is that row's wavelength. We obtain 533.00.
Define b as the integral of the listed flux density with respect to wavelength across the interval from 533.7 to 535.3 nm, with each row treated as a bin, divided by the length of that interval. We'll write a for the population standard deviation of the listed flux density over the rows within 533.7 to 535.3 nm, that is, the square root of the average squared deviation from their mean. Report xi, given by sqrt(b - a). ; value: 3.61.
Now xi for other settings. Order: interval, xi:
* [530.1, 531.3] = 3.84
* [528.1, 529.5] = 3.58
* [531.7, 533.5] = 3.48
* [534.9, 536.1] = 3.77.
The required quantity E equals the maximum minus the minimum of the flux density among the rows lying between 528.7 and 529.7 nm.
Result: 13.1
